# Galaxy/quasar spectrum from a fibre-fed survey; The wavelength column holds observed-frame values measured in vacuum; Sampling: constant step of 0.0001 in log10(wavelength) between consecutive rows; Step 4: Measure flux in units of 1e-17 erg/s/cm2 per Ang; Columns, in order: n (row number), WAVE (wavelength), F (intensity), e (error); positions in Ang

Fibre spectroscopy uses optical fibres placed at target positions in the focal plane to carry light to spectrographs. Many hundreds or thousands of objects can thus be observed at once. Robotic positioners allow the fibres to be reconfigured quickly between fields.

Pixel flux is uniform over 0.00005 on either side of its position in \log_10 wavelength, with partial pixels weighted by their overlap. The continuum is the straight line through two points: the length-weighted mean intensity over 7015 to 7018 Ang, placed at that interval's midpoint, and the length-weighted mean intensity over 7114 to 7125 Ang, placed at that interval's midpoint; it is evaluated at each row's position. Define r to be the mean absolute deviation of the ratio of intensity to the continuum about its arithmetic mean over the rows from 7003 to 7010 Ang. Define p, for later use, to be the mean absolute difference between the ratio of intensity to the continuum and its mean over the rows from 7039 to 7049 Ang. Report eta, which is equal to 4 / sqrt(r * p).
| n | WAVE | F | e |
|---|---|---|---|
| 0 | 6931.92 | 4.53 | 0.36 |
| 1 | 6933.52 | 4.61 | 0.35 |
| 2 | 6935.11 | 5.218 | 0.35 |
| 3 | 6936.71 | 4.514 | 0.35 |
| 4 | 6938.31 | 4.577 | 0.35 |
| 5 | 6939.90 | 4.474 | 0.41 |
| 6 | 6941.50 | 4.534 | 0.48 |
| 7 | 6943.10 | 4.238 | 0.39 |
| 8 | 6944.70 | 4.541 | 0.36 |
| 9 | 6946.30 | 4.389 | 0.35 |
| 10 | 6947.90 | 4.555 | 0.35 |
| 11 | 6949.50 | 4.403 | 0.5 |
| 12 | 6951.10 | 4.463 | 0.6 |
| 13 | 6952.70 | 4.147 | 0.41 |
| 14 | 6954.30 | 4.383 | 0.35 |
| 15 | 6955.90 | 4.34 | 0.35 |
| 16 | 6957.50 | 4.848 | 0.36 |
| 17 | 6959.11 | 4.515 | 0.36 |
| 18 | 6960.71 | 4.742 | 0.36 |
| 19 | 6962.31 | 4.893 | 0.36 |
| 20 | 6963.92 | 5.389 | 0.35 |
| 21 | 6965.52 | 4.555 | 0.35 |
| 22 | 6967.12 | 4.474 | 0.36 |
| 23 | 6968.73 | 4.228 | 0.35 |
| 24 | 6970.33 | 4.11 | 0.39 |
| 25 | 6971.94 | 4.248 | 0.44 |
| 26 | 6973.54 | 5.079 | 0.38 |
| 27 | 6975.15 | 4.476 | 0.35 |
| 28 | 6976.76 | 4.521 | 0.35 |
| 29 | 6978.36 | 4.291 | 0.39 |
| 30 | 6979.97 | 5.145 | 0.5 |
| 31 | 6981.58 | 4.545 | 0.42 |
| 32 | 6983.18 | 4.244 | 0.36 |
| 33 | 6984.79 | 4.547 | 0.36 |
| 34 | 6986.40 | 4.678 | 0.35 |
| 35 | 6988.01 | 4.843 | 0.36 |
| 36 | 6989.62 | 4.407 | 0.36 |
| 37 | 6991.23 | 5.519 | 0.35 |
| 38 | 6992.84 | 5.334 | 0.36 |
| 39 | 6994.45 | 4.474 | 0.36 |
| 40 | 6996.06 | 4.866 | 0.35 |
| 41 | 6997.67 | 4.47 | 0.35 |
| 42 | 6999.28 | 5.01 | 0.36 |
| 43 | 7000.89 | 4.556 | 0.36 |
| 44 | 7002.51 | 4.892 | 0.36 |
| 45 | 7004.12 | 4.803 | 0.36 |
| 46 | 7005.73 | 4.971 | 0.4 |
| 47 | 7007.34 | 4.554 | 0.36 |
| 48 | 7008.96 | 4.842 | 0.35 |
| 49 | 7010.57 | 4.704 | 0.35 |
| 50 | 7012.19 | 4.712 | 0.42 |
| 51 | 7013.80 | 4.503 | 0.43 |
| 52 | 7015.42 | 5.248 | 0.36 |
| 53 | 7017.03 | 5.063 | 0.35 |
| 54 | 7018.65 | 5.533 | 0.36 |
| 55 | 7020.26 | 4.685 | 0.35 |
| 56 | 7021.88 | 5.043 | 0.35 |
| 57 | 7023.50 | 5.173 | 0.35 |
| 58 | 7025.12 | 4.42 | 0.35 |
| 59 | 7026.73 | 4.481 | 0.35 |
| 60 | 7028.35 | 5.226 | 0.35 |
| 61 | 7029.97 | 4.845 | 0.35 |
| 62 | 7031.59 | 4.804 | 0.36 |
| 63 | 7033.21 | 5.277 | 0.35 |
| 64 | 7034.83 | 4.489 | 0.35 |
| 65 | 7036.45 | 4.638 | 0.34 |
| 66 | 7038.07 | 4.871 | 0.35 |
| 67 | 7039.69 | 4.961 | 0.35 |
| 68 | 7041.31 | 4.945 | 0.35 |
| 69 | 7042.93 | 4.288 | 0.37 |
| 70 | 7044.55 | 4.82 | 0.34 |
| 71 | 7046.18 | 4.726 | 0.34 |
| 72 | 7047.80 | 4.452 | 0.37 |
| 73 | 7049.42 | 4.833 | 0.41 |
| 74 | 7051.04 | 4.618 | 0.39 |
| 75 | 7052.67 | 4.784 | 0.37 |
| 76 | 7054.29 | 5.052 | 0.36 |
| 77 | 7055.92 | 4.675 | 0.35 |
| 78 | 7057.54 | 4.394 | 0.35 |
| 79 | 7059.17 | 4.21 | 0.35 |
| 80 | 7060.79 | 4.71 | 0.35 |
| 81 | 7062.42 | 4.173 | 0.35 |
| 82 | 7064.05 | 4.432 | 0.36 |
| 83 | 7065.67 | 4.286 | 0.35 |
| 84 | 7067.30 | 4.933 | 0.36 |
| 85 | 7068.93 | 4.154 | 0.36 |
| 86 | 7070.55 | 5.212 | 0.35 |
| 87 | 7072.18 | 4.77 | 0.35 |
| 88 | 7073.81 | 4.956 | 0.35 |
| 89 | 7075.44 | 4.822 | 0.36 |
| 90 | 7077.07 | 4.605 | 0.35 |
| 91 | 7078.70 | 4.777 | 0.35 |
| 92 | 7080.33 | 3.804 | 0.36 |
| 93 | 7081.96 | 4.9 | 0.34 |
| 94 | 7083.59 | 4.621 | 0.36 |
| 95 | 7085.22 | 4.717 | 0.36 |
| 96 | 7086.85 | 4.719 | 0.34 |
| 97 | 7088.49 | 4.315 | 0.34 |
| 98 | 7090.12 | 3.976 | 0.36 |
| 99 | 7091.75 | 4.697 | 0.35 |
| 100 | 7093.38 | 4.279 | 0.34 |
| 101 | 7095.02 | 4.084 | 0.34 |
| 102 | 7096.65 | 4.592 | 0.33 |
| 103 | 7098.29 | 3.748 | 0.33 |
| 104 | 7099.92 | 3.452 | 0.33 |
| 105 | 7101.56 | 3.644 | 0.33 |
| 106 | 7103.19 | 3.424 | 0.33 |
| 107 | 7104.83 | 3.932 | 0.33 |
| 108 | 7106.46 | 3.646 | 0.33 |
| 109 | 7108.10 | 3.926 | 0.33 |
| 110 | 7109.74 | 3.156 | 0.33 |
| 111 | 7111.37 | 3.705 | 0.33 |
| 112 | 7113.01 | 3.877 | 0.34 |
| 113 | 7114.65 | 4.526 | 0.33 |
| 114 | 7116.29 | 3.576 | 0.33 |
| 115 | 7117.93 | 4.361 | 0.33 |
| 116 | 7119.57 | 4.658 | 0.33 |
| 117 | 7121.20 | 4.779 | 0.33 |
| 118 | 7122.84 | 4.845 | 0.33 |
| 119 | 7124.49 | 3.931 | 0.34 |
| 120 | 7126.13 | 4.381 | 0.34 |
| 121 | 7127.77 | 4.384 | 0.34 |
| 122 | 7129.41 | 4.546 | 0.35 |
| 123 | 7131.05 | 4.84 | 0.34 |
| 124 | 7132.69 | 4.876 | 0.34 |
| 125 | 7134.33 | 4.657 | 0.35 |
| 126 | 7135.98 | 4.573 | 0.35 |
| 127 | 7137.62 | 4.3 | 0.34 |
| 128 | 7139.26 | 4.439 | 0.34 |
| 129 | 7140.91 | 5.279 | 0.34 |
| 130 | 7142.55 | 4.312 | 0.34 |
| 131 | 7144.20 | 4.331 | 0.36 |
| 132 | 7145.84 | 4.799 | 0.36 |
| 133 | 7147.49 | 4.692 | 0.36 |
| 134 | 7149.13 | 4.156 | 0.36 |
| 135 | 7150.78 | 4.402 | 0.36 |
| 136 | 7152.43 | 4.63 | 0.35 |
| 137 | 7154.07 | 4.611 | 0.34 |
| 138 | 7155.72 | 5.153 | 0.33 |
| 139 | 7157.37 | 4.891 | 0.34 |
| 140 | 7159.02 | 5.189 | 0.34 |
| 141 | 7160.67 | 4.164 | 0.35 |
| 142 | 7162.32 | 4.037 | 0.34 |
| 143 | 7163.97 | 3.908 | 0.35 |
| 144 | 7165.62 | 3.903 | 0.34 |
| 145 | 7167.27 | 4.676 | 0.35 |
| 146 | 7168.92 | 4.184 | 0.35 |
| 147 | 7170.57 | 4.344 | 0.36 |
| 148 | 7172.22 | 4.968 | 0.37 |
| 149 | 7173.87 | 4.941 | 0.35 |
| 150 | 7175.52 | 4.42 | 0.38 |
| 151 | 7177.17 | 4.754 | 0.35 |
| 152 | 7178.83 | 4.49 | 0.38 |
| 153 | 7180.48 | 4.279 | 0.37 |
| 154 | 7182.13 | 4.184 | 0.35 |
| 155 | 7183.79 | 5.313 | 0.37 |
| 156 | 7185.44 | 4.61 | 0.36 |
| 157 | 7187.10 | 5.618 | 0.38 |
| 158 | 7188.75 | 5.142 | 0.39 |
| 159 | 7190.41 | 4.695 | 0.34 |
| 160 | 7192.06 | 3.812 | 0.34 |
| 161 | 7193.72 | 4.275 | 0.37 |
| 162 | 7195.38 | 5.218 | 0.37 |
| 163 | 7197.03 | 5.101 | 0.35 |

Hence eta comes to 128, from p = 0.043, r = 0.023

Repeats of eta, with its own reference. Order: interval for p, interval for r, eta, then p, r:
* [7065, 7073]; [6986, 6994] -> 53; 0.078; 0.073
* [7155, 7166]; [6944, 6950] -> 102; 0.123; 0.013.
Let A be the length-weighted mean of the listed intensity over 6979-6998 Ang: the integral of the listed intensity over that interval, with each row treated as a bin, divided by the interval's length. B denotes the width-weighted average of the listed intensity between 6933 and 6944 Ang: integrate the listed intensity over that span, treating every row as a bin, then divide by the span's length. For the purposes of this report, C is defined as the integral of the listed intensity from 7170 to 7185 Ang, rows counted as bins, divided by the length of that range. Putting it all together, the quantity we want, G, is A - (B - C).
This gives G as 4.8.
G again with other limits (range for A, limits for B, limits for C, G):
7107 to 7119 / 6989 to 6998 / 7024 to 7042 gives 3.8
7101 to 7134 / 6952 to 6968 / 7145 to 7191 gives 4.1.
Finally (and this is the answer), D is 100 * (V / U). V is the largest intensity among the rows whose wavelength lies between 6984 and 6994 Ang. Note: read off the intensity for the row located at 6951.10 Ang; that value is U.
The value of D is 124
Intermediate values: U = 4.463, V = 5.519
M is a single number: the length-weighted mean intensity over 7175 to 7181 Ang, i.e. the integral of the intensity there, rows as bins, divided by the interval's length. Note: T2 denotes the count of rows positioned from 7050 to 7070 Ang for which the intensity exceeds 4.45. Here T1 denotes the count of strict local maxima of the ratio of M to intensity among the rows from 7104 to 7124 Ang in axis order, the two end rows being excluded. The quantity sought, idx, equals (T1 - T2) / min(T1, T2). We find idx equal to -1.00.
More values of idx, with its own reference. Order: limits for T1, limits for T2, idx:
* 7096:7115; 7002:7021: -2.00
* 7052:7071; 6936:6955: -0.75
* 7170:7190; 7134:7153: -1.00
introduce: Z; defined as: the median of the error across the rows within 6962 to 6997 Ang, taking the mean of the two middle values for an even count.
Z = 0.360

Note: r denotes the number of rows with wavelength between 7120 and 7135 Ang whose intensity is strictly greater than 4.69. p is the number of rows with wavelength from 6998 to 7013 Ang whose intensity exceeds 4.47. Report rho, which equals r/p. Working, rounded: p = 9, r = 4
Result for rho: 0.4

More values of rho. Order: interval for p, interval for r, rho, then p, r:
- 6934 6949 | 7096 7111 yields 0.0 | 7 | 0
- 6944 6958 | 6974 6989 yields 0.7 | 3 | 2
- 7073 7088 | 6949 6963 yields 0.4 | 8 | 3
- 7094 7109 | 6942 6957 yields 0.0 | 1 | 0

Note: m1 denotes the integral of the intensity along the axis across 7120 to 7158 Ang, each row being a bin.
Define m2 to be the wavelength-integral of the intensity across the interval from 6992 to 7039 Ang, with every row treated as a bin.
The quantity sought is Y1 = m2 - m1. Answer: 53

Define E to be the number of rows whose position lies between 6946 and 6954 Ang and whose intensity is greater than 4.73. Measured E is 0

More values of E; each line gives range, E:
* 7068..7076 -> 4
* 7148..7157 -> 1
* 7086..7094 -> 0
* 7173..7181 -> 2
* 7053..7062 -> 1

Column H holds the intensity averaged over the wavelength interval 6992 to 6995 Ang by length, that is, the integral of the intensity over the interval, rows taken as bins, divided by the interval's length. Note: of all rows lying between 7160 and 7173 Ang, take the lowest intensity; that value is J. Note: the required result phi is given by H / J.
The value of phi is 1.27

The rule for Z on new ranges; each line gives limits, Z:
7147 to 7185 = 0.350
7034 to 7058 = 0.350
